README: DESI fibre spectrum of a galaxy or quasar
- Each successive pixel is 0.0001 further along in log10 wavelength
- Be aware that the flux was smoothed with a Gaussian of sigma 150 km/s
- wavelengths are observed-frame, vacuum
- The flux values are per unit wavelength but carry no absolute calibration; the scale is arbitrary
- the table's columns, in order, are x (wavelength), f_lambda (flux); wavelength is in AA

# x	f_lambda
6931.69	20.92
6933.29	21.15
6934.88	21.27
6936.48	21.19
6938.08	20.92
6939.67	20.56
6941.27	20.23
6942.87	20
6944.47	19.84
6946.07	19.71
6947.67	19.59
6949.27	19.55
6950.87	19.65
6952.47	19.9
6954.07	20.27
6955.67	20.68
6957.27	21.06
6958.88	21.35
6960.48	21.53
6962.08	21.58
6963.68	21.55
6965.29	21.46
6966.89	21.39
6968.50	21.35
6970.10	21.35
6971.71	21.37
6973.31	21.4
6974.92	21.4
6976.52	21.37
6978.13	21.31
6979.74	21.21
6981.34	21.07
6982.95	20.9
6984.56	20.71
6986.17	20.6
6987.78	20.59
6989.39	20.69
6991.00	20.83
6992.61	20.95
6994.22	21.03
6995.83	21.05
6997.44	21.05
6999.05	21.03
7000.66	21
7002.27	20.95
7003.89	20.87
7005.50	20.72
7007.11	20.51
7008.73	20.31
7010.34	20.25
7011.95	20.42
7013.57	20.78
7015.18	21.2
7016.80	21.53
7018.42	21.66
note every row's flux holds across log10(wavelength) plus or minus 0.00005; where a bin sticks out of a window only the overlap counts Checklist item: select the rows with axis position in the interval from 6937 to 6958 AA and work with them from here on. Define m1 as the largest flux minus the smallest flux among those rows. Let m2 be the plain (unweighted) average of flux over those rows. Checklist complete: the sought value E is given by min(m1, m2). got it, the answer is 1.51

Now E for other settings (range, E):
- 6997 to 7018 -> 1.28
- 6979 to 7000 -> 0.62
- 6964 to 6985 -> 0.75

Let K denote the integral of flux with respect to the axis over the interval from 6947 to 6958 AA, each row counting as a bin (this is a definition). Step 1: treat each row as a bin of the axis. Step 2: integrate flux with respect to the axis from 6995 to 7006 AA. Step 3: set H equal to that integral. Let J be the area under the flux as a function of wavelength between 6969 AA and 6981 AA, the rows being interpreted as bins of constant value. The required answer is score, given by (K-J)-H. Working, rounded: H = 231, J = 256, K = 221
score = -266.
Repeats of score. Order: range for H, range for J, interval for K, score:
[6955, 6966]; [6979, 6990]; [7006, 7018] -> -215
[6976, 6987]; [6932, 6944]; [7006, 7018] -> -231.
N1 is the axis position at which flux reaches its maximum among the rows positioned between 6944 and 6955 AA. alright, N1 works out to 6954.07 AA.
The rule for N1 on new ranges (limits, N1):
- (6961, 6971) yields 6962.08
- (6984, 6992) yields 6991.00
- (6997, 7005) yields 6997.44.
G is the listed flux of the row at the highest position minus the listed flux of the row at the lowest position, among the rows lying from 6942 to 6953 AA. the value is -0.10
